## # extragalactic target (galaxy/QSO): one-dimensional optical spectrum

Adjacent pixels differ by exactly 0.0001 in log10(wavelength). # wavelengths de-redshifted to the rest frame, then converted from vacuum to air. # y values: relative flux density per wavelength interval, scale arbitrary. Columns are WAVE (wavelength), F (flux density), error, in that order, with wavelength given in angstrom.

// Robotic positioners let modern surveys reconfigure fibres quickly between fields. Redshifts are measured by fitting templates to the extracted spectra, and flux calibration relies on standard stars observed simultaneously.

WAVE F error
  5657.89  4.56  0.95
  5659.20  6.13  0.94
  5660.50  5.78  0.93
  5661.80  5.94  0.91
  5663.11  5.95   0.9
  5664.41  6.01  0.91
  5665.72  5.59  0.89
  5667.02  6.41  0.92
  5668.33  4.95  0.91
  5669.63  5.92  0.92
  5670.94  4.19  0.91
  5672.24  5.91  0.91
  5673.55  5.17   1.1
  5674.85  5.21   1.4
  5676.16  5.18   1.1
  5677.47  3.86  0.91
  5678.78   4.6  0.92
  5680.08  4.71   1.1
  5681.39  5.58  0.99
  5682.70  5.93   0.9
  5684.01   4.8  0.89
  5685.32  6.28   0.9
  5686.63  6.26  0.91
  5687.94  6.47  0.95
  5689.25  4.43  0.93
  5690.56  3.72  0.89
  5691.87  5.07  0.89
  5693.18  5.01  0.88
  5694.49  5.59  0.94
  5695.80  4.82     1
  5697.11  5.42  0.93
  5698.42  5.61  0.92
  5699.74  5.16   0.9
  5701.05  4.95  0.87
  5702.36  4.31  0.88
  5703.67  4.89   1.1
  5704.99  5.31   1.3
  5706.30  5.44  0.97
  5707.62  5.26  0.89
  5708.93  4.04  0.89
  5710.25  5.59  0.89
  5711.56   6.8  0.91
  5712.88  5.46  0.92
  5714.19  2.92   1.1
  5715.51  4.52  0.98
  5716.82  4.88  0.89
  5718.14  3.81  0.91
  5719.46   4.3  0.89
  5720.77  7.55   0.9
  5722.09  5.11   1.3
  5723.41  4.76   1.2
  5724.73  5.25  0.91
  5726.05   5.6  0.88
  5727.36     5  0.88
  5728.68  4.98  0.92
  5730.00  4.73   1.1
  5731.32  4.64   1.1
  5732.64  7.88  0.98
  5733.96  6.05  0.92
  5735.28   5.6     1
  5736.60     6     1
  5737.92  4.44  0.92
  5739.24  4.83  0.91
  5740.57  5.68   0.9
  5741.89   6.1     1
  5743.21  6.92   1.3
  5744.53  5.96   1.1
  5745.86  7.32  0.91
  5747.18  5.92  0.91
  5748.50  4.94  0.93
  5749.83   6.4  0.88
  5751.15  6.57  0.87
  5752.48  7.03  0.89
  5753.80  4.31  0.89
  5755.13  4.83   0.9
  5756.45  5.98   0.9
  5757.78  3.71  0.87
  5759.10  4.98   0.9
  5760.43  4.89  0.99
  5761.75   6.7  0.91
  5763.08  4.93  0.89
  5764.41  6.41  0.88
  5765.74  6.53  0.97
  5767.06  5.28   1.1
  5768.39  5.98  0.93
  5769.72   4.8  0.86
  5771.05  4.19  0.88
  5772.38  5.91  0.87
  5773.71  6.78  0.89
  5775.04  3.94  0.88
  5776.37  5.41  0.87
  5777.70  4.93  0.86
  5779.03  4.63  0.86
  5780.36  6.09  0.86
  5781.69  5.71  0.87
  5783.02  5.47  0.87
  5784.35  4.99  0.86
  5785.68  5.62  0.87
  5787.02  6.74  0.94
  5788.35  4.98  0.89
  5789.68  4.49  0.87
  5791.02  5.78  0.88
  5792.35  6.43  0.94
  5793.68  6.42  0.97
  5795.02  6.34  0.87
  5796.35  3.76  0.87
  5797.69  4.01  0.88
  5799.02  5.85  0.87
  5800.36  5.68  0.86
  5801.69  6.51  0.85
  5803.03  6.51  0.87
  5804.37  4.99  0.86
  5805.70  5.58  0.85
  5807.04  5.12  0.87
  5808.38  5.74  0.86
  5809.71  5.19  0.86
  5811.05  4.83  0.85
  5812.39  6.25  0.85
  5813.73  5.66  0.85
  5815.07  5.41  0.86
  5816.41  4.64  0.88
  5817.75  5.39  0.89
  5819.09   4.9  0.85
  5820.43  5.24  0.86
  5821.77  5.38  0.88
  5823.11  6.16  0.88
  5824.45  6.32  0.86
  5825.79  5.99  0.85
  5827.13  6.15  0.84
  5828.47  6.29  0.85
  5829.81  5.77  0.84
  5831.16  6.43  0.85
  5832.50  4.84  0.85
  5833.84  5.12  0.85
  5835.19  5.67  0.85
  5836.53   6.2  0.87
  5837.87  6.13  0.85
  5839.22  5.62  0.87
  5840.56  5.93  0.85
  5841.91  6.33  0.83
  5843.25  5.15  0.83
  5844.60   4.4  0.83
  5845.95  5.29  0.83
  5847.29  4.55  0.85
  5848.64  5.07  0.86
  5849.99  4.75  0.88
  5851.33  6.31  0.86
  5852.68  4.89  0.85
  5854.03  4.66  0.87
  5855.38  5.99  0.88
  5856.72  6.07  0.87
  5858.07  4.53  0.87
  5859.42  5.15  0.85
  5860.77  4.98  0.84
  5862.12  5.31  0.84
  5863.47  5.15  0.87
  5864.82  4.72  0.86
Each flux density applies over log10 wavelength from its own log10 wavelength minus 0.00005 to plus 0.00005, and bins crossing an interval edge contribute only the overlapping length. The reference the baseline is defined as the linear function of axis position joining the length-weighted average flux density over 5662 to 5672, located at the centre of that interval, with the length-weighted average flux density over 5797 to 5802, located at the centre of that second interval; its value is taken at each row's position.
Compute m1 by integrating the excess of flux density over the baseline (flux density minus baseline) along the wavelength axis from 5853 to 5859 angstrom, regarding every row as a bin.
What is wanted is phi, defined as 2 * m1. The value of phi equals -1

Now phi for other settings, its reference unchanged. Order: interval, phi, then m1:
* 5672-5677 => -3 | -1.6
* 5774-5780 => -6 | -3.2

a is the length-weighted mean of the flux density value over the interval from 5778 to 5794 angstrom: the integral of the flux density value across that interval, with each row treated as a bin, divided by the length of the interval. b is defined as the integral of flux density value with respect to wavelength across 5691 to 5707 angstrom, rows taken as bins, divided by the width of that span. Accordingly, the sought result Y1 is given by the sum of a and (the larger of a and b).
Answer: 11.2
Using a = 5.58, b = 5.1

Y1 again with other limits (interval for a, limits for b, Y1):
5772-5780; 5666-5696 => 10.6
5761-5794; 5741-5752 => 11.8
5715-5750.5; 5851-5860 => 11.1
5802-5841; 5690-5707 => 11.3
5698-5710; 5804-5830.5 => 10.6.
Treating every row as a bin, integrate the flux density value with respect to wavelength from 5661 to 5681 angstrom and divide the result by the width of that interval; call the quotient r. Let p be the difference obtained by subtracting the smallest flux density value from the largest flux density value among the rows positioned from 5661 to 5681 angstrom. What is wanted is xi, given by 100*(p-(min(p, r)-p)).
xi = 255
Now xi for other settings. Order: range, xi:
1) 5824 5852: 203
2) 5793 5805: 275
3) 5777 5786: 146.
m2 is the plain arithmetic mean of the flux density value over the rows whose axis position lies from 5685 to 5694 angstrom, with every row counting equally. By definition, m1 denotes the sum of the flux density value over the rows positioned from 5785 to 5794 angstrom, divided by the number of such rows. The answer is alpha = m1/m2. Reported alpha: 1.09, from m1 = 5.78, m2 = 5.32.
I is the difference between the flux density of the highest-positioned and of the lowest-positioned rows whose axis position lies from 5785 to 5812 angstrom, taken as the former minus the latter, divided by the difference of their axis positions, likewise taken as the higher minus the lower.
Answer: -0.03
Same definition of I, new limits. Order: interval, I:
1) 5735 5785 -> -0.01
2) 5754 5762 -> 0.28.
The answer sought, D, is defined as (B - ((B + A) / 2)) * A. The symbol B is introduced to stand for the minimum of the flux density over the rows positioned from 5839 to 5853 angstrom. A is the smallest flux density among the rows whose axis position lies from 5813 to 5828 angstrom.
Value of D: -0.6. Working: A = 4.64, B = 4.4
